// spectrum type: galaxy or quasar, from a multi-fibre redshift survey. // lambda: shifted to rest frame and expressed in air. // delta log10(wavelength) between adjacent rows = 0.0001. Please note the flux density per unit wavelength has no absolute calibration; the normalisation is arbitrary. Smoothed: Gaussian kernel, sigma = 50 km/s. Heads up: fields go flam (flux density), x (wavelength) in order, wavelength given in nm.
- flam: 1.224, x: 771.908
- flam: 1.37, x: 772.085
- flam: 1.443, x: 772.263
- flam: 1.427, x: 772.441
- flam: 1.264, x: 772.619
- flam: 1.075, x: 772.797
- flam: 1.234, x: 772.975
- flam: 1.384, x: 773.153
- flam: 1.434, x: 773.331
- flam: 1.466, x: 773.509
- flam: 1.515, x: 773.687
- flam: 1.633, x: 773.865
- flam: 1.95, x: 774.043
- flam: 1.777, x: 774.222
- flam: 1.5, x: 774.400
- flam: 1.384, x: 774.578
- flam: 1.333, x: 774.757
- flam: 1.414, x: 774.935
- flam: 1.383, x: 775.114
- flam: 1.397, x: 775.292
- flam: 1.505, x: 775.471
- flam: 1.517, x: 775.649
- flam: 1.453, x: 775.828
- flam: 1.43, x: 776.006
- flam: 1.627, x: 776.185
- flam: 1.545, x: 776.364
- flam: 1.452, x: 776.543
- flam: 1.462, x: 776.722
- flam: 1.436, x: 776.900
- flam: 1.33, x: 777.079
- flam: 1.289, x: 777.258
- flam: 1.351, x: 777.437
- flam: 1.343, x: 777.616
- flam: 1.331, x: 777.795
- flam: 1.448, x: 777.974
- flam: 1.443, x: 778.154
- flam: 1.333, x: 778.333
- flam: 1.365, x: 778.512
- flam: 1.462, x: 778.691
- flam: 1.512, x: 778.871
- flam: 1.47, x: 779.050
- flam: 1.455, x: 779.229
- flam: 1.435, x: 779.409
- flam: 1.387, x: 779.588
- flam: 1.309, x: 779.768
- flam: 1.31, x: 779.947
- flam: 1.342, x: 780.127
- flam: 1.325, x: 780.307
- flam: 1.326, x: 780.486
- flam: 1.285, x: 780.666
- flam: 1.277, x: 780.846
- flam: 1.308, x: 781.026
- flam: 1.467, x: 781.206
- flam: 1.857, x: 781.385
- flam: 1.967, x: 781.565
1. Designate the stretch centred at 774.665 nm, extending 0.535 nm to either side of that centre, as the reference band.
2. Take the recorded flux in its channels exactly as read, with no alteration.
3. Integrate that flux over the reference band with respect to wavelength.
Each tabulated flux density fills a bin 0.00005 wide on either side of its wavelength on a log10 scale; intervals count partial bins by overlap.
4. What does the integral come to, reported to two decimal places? 1.57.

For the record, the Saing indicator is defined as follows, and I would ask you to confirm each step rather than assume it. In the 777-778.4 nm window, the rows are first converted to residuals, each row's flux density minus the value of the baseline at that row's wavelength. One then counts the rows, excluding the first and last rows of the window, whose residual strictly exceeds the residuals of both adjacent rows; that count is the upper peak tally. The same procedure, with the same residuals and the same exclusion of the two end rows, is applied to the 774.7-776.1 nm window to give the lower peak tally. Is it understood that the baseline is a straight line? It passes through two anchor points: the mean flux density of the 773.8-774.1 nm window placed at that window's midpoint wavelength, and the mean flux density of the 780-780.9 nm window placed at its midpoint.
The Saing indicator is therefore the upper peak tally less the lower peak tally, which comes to -1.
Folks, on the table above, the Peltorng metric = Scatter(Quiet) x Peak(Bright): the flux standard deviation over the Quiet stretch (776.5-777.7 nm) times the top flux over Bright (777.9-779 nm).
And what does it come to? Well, 0.10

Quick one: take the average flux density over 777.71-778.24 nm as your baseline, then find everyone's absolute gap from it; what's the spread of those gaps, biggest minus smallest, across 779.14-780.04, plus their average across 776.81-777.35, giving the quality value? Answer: 0.15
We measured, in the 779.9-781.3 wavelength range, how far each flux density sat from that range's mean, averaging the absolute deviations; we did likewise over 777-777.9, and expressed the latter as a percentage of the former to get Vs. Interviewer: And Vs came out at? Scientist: 43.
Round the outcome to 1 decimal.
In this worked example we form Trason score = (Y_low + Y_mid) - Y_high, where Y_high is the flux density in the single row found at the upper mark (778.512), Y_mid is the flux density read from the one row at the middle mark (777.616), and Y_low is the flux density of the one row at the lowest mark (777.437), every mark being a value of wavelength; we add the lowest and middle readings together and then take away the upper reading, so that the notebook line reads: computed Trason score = 1.3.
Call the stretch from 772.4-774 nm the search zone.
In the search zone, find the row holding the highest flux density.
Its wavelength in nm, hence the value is 773.865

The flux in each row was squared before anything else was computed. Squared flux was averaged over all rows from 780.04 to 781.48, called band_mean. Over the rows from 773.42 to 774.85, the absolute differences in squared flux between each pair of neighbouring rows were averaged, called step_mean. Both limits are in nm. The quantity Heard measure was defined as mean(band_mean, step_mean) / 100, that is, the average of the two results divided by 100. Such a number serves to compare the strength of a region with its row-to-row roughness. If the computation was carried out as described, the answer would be 0.0126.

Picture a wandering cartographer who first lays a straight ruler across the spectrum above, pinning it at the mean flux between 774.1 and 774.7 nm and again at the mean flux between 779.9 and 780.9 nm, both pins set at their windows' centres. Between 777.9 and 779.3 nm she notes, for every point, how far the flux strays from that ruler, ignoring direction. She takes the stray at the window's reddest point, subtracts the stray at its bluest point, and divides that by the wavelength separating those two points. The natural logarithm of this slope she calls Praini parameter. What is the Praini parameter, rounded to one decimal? -3.1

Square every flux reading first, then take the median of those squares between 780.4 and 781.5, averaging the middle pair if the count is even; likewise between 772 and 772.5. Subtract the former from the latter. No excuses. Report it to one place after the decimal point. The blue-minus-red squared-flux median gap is 0.3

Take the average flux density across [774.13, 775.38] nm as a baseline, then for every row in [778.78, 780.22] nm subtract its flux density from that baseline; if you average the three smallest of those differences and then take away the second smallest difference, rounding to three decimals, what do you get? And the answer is -0.009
